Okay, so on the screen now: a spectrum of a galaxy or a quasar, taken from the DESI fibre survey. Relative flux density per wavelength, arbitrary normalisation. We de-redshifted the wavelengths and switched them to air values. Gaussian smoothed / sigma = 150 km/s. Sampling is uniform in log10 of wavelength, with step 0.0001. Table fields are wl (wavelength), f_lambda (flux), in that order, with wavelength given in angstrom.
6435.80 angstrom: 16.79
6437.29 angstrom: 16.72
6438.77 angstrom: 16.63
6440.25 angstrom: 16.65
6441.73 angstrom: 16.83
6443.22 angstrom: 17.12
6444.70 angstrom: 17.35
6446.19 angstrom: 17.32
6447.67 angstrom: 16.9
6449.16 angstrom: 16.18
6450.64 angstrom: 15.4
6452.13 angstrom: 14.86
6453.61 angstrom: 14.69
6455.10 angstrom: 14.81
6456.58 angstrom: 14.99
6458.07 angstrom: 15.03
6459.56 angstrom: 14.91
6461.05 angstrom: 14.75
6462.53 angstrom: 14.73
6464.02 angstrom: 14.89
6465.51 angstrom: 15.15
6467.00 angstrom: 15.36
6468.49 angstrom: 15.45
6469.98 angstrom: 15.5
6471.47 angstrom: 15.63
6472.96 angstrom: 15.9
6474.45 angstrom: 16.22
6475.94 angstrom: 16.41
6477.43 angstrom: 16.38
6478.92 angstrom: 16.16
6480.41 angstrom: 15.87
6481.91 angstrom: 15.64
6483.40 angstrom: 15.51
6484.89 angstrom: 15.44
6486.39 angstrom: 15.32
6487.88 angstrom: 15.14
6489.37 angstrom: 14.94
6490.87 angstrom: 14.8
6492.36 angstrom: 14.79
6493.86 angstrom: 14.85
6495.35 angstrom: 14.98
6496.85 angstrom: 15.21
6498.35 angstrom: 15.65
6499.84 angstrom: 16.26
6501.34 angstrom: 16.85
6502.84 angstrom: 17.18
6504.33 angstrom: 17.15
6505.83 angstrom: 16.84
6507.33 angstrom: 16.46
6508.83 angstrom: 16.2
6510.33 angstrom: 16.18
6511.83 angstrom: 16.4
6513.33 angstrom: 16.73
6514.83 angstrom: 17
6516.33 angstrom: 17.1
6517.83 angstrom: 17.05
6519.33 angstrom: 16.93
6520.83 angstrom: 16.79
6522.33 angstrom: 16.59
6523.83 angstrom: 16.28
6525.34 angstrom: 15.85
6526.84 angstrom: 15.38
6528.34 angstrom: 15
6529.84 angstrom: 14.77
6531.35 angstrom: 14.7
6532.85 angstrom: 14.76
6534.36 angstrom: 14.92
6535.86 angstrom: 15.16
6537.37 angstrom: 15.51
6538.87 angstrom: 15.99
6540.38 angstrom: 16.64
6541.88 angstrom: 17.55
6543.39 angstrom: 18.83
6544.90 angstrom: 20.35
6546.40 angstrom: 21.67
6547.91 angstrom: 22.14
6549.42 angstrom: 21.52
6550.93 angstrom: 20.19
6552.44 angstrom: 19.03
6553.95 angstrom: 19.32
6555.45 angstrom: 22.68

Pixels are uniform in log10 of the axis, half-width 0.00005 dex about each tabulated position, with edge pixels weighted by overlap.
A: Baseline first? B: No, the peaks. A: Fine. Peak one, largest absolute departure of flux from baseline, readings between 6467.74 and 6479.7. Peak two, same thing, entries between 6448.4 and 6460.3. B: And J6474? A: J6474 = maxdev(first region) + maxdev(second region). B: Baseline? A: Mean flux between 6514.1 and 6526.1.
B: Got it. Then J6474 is 3.3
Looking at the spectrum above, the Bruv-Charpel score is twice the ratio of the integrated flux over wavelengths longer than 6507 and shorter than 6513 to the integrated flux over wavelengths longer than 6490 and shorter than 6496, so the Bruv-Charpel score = 2.20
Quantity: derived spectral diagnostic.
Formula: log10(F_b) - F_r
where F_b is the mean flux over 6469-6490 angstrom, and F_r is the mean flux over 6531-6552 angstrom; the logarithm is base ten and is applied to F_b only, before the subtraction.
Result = -16.7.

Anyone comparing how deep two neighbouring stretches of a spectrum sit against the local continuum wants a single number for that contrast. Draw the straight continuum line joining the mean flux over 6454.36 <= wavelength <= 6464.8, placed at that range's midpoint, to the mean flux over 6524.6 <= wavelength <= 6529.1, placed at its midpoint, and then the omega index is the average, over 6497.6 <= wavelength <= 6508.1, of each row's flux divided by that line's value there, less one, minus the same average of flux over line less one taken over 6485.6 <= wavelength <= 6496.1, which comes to 0.10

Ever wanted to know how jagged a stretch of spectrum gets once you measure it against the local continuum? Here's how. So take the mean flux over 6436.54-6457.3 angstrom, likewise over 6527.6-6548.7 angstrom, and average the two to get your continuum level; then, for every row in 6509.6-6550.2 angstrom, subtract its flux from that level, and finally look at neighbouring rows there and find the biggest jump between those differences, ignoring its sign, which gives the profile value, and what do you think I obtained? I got 1.52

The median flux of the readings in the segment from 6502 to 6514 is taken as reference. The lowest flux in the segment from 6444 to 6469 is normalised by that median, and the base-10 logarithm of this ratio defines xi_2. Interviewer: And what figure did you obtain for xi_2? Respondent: -0.053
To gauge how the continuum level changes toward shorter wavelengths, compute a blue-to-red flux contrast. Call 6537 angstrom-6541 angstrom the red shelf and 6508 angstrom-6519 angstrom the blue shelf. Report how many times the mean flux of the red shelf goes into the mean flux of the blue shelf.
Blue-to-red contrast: 1.04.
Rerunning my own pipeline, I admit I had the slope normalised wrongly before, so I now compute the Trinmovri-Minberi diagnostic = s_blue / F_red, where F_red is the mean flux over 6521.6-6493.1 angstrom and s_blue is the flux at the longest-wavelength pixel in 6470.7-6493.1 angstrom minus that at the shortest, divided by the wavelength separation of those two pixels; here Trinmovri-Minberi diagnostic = -0.0025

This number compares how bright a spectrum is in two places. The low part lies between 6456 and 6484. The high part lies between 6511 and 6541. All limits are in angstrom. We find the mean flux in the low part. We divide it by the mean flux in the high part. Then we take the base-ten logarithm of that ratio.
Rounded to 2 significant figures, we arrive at -0.013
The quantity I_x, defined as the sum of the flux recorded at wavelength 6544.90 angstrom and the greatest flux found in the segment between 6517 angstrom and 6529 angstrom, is 37.4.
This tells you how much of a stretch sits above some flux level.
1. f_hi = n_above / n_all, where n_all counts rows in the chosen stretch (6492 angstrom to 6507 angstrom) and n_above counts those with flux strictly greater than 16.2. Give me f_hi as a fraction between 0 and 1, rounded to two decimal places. 0.50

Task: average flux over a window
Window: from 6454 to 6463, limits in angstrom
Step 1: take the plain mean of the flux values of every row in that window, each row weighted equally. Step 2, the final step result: 14.9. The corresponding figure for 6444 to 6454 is 16.1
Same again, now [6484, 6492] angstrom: 15.1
